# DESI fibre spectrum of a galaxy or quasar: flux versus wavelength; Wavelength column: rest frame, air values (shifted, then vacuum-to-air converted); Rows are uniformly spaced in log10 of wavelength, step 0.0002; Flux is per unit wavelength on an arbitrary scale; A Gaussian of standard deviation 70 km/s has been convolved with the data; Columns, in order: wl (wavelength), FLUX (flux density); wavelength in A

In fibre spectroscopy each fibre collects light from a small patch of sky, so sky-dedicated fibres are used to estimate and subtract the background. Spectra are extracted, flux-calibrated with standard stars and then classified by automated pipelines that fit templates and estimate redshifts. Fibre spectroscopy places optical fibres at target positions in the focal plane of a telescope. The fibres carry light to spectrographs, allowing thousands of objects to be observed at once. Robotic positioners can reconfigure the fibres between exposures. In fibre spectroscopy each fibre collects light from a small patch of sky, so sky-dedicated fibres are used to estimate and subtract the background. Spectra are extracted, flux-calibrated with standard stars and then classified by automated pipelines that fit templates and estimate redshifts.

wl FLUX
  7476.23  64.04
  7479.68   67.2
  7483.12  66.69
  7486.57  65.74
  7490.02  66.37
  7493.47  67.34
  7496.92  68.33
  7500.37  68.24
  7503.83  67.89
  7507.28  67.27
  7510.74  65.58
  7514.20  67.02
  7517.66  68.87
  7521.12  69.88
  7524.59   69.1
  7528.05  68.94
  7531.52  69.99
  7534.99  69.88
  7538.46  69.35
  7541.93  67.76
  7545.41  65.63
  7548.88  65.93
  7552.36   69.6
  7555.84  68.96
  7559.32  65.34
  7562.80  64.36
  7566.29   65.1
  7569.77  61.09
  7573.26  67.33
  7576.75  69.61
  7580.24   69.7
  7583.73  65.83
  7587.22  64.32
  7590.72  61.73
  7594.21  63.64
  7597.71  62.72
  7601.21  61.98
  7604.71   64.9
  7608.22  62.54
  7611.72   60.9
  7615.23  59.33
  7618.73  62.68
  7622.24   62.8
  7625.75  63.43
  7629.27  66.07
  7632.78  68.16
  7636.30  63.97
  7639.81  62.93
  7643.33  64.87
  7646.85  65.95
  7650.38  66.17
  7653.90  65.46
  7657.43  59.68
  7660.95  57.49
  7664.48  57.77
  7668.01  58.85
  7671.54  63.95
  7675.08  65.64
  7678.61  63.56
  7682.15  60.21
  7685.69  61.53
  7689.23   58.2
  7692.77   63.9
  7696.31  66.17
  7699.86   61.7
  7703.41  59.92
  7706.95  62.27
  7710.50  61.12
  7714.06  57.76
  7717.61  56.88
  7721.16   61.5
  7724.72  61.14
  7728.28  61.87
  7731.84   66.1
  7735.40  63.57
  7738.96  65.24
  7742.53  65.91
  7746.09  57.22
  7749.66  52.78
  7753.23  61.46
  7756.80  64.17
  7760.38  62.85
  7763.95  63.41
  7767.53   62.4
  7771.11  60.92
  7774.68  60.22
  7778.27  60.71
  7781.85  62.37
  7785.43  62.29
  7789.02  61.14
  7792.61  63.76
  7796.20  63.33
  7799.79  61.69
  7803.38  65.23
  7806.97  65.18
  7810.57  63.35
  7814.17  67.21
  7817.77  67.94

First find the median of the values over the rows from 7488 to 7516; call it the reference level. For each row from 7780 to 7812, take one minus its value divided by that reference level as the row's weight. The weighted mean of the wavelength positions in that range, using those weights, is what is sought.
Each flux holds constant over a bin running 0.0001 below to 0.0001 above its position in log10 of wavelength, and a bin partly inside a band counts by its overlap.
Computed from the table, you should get 7794.4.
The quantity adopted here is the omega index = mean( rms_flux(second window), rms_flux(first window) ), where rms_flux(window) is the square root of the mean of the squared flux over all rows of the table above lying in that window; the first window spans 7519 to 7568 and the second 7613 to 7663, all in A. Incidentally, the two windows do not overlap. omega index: 65.7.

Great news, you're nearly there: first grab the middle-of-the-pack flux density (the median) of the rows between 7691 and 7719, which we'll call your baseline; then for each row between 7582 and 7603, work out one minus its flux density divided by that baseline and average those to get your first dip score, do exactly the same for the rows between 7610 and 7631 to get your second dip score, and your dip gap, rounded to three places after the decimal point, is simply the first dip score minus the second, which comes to -0.014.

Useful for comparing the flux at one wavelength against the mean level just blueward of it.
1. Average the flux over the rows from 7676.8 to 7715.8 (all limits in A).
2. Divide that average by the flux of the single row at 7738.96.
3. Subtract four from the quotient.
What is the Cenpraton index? -3.06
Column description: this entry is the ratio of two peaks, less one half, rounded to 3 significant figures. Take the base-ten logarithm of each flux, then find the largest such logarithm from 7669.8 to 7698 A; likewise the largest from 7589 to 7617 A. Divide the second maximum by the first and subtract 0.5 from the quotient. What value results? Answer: 0.495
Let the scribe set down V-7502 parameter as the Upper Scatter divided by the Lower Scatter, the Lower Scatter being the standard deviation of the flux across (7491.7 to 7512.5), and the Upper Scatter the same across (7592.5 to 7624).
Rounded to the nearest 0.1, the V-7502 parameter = 1.6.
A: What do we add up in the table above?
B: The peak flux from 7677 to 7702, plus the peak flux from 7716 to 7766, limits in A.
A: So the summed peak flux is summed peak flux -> 132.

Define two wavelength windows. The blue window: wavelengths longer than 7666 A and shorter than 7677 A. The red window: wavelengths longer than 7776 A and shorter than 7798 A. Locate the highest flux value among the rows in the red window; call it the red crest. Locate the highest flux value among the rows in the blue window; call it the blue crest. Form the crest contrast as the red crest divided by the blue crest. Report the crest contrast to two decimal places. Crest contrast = 0.97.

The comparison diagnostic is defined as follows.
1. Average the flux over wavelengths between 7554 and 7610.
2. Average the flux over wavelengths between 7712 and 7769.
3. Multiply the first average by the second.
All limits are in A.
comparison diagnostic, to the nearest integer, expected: 3995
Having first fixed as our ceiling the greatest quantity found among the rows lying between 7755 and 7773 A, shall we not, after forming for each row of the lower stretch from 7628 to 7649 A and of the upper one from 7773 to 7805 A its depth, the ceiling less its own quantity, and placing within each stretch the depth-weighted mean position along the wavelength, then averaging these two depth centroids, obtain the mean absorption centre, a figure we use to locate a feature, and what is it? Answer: 7709.3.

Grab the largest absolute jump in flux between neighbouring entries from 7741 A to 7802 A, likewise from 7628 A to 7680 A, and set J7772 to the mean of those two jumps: 7.2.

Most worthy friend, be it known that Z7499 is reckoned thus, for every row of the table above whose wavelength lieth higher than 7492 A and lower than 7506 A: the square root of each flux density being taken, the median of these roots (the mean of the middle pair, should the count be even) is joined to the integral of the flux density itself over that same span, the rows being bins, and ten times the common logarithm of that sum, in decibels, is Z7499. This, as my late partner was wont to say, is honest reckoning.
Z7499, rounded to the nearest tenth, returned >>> 29.8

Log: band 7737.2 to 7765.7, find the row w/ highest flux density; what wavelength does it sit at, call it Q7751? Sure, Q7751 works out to 7742.53 A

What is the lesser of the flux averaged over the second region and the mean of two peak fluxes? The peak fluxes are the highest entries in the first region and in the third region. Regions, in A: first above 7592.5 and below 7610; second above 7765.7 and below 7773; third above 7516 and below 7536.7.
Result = 61.7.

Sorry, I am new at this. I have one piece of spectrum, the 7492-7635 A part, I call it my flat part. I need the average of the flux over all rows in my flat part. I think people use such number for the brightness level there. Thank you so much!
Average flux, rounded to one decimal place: 66.1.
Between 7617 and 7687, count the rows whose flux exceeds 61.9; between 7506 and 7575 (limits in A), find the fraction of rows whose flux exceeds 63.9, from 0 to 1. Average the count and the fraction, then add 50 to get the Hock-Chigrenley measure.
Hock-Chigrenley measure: 57.5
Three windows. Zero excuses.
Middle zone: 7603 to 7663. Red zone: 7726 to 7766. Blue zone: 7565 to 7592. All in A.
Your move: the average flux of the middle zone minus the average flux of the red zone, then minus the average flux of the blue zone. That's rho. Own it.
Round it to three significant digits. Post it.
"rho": -64.5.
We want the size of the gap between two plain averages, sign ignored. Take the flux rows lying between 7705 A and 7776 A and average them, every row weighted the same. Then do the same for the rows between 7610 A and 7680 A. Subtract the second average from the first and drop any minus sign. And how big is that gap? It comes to 1.5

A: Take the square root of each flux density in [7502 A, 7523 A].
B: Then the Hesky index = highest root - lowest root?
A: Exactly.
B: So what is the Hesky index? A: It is 0.26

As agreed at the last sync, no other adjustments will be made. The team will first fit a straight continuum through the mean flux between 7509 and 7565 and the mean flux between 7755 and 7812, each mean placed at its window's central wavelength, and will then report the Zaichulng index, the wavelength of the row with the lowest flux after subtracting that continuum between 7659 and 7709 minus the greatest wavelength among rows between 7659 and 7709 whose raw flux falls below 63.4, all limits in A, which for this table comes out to -46.0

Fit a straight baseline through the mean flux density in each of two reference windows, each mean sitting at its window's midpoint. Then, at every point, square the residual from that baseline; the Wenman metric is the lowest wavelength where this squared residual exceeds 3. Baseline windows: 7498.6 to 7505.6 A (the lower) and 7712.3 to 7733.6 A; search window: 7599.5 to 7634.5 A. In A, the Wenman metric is 7601.21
